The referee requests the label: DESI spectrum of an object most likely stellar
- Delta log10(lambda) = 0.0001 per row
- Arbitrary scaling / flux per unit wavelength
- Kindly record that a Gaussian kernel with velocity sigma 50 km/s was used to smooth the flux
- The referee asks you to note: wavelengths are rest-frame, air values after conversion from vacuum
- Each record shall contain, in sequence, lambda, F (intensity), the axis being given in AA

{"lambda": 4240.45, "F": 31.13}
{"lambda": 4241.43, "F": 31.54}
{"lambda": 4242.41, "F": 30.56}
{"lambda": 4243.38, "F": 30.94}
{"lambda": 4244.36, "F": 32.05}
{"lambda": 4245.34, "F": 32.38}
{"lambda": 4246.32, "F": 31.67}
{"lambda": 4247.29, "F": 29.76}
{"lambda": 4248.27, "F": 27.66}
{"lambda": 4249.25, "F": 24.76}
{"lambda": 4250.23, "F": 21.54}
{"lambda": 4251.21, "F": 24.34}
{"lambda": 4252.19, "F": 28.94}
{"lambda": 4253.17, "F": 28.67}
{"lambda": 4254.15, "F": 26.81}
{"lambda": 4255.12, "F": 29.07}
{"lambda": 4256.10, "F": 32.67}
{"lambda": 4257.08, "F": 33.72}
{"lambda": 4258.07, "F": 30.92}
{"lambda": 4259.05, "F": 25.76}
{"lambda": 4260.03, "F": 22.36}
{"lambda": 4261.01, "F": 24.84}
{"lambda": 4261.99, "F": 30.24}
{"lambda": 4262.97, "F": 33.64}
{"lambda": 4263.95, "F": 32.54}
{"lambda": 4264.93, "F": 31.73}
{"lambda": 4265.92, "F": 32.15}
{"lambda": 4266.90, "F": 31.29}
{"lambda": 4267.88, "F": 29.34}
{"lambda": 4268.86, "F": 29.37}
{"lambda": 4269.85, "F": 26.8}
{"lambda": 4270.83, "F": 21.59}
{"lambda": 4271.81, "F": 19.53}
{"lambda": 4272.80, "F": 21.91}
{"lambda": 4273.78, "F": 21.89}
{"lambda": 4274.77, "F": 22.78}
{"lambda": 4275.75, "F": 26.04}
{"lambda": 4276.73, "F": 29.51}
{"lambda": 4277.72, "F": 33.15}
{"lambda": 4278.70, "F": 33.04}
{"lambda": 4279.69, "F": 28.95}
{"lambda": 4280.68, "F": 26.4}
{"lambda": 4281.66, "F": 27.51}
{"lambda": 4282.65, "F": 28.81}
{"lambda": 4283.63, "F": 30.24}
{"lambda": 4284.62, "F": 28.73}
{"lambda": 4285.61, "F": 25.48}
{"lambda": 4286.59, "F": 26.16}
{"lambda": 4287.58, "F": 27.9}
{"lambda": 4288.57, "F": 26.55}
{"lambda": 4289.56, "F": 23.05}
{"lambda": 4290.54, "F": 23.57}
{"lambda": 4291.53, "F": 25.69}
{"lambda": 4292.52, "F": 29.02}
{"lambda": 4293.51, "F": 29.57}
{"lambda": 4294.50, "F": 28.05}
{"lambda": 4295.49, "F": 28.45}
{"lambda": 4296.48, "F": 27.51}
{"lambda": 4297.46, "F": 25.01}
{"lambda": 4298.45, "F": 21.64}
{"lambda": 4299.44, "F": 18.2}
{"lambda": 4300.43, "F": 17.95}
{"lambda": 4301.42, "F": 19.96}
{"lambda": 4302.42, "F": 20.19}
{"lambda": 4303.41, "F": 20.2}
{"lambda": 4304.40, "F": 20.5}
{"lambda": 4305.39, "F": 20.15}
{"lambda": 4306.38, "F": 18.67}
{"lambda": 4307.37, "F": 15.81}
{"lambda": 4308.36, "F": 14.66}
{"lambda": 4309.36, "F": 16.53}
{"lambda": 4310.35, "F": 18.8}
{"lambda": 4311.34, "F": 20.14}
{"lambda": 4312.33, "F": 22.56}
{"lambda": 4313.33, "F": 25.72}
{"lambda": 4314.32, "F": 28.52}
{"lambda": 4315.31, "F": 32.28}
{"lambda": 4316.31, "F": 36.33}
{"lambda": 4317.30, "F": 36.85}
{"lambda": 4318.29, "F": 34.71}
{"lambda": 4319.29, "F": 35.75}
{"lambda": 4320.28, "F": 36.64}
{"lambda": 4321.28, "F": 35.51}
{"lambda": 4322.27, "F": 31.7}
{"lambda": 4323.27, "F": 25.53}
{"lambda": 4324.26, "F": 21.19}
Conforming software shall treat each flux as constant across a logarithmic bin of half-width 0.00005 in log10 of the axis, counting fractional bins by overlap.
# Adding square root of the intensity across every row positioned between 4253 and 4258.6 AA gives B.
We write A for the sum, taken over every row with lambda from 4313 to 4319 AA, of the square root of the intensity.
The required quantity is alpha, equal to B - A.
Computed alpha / -1.1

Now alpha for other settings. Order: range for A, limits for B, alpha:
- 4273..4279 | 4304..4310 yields -6.3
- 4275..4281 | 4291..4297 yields -0.8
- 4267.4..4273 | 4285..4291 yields 0.5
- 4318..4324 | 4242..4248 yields -1.0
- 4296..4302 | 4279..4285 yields 4.1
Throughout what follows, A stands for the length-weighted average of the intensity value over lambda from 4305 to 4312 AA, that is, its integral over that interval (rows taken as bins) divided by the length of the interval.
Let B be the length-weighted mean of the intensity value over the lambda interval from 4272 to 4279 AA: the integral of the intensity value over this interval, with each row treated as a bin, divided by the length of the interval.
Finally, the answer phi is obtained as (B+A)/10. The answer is 4.4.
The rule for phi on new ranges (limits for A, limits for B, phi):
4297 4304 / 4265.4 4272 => 4.8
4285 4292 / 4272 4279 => 5.2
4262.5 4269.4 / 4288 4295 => 5.8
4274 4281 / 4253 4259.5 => 5.8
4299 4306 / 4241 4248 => 5.1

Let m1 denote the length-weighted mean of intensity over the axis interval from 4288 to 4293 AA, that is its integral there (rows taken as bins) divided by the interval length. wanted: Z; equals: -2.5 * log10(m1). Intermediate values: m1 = 26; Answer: -3.52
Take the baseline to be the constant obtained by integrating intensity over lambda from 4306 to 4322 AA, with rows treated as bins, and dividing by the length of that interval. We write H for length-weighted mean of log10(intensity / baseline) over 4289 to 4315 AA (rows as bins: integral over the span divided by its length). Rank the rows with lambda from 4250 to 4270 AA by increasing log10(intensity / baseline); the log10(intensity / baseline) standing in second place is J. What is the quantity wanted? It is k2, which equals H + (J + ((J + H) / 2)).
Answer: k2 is -0.26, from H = -0.09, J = -0.082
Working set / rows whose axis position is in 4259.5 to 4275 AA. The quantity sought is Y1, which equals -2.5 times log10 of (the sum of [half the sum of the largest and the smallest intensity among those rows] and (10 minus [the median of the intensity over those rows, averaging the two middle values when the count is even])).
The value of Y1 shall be -2.3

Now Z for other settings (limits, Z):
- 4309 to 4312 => -3.19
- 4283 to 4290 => -3.58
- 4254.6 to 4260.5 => -3.66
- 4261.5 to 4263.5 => -3.76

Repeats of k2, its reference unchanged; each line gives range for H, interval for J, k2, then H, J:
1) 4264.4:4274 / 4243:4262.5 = -0.14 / -0.01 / -0.082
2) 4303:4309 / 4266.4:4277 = -0.41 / -0.17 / -0.097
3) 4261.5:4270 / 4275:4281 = 0.07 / 0.06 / -0.010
